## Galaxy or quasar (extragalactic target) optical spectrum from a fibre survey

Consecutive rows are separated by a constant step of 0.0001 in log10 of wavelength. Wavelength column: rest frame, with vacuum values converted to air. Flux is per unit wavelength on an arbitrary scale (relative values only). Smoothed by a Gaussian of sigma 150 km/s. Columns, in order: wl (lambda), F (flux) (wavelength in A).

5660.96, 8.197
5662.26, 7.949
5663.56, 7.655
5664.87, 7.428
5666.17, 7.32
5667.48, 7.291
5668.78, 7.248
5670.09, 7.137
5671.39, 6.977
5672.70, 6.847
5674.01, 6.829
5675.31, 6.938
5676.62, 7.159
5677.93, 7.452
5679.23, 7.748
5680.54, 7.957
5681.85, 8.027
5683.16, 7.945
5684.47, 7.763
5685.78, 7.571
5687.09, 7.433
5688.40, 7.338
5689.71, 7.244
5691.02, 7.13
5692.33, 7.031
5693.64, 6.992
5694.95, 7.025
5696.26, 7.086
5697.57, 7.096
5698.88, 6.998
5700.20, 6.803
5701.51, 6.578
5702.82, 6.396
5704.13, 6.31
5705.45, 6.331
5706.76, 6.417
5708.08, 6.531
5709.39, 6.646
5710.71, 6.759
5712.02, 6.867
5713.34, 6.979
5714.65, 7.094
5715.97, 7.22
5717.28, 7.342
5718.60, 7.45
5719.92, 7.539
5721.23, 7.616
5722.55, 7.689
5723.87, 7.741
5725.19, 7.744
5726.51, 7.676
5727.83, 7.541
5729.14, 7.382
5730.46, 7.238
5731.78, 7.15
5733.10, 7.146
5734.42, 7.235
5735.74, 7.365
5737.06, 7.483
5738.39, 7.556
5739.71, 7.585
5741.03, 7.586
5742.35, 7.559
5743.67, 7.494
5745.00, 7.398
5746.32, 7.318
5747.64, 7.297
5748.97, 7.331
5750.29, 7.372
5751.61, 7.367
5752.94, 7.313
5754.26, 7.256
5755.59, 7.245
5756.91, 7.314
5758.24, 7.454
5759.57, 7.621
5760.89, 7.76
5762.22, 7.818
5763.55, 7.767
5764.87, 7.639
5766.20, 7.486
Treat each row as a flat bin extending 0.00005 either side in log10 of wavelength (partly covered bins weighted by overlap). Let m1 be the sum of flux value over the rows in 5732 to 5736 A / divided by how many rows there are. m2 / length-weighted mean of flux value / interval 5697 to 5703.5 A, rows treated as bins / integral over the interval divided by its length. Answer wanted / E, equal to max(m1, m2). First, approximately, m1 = 7.2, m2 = 6.77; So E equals 7.2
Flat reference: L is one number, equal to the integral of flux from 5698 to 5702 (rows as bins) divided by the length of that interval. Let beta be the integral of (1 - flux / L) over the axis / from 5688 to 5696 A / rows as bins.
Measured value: -0.36 A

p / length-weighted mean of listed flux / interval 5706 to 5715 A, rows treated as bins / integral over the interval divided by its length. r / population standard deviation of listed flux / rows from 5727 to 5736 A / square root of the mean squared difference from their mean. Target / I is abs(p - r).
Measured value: 6.61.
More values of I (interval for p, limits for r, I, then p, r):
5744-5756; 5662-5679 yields 7.01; 7.3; 0.31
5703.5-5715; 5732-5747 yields 6.50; 6.6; 0.14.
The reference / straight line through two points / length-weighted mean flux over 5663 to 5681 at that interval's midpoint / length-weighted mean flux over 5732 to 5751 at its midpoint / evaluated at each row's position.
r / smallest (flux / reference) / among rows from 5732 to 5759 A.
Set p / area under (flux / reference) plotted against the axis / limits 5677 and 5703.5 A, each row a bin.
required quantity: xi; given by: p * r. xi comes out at 25.5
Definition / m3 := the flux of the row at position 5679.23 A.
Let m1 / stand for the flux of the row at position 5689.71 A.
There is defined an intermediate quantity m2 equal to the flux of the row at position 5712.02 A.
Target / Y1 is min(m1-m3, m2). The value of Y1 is -0.5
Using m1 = 7.244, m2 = 6.867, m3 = 7.748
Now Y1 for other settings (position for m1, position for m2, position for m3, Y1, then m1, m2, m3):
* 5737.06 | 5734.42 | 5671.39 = 0.5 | 7.483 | 7.235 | 6.977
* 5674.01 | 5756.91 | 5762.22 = -1.0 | 6.829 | 7.314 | 7.818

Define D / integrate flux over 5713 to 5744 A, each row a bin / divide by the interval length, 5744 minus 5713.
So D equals 7.44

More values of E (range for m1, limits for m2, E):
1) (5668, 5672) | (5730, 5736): 7.2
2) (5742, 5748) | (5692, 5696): 7.4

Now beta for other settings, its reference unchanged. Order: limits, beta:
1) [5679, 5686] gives -1.07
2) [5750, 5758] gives -0.59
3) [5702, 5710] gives 0.44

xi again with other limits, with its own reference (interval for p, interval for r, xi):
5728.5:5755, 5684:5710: 22.7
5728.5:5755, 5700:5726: 22.7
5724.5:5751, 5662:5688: 25.0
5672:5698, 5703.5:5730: 22.5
